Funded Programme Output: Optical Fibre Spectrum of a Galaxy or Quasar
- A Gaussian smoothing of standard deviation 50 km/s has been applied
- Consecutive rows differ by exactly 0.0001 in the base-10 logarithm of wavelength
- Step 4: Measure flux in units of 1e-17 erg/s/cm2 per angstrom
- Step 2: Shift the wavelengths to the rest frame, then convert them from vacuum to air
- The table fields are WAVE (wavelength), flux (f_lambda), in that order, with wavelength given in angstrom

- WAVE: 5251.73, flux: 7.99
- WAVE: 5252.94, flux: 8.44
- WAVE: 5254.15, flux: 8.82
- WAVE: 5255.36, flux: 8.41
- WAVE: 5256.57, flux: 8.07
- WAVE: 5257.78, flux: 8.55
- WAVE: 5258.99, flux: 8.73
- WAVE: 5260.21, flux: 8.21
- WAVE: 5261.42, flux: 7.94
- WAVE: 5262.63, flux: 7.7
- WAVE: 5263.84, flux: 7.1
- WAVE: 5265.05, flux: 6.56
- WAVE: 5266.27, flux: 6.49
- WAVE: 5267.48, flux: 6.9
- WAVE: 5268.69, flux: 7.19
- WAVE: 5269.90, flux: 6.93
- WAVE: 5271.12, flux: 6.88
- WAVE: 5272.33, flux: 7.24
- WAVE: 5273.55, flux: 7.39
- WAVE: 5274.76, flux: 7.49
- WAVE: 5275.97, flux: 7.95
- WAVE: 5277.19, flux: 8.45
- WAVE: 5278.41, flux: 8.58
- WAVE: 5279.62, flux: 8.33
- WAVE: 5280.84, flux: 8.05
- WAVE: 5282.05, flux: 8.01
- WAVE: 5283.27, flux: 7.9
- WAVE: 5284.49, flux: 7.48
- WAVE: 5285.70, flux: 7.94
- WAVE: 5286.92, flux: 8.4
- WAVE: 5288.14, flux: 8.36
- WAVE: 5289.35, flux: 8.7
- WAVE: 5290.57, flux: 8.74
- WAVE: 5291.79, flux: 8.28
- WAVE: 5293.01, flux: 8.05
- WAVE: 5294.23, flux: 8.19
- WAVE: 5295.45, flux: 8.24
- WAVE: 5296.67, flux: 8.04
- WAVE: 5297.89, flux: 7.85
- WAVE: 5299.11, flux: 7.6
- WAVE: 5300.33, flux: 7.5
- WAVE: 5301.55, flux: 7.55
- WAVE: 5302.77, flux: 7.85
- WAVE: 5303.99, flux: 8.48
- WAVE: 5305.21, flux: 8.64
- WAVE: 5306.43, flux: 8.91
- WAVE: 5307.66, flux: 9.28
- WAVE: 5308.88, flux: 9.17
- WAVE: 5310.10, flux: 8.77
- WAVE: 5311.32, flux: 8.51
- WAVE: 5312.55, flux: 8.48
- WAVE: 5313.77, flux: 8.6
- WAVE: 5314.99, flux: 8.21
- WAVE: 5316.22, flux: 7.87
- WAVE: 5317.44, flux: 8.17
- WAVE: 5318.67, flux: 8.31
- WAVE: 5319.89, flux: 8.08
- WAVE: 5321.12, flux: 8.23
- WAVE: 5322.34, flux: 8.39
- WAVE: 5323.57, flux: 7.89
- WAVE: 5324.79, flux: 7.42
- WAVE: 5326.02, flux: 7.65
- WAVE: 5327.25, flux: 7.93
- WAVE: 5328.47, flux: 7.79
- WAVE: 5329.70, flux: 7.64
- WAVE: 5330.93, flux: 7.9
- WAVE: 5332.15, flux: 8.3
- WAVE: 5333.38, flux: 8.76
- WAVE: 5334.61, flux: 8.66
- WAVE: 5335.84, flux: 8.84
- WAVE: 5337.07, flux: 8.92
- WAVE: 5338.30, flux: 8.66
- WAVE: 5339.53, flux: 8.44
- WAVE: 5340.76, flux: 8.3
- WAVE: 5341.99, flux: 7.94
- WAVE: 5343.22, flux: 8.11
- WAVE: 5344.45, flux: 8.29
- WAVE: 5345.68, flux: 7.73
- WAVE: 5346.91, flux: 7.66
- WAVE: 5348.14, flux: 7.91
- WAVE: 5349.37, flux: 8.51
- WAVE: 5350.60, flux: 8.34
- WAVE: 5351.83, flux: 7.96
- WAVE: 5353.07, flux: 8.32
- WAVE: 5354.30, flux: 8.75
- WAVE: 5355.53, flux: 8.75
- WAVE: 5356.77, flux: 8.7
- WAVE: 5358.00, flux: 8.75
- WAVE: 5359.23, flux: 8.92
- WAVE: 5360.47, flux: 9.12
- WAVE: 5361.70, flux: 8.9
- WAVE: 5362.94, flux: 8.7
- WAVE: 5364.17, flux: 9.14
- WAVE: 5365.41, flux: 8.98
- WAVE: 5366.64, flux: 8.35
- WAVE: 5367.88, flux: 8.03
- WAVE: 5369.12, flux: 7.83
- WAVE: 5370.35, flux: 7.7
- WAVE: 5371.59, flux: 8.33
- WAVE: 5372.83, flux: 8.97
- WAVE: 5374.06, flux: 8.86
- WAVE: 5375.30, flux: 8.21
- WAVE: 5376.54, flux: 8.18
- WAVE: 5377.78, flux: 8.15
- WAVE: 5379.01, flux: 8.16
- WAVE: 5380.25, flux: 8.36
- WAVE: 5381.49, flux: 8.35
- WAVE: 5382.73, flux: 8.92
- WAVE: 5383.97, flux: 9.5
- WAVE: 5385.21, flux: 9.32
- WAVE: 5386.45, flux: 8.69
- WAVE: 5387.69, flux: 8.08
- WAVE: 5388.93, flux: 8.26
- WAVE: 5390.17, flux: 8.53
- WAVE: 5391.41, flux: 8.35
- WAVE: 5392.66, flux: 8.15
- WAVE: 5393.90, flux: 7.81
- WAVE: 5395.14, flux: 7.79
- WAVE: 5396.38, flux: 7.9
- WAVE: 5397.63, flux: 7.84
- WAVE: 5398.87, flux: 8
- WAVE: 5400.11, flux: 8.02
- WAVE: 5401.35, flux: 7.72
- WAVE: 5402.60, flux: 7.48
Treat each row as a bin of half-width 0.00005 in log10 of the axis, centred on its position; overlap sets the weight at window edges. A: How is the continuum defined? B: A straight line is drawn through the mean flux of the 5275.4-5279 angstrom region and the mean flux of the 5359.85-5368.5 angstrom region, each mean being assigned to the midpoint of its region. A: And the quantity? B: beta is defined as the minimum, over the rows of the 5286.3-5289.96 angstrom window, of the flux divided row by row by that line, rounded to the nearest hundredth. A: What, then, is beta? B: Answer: 1.00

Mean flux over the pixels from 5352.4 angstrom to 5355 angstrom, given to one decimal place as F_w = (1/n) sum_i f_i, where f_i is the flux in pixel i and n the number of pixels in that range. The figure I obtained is 8.5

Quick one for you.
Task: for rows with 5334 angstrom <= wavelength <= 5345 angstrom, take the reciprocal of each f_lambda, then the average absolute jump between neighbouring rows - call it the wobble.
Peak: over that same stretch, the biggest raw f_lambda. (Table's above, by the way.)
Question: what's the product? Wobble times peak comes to 0.025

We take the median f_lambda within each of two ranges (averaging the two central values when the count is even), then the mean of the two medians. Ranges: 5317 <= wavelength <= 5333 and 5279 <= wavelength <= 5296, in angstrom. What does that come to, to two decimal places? 8.07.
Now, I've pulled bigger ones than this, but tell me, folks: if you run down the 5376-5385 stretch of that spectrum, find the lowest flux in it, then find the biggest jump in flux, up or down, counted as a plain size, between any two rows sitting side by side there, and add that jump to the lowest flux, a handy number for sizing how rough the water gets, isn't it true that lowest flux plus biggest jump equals 8.73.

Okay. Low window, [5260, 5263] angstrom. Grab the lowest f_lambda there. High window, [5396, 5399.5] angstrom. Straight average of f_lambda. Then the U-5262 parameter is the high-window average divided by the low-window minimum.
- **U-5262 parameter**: 1.03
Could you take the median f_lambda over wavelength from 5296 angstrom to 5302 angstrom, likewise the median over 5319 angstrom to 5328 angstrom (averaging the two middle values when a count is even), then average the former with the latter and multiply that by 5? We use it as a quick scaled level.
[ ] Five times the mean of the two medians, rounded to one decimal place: 38.8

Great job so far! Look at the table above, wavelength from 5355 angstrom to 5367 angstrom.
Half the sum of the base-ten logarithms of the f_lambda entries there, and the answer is 4.7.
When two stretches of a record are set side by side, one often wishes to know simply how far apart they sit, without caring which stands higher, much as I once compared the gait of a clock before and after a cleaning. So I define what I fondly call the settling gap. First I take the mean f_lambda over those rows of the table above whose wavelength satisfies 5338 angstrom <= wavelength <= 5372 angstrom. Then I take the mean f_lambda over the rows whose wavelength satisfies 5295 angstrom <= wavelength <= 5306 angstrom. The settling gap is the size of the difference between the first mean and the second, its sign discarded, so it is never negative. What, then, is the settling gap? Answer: 0.4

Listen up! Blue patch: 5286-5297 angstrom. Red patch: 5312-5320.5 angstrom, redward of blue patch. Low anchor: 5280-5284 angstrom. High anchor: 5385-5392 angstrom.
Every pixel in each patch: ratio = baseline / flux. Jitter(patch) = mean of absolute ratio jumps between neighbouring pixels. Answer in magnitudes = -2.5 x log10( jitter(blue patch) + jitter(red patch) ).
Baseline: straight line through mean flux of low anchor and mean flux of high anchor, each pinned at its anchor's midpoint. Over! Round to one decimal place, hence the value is 3.2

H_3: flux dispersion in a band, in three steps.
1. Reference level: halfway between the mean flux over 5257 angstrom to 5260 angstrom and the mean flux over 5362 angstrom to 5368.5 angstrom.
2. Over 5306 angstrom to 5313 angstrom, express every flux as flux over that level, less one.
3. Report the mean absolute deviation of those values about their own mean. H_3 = 0.031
